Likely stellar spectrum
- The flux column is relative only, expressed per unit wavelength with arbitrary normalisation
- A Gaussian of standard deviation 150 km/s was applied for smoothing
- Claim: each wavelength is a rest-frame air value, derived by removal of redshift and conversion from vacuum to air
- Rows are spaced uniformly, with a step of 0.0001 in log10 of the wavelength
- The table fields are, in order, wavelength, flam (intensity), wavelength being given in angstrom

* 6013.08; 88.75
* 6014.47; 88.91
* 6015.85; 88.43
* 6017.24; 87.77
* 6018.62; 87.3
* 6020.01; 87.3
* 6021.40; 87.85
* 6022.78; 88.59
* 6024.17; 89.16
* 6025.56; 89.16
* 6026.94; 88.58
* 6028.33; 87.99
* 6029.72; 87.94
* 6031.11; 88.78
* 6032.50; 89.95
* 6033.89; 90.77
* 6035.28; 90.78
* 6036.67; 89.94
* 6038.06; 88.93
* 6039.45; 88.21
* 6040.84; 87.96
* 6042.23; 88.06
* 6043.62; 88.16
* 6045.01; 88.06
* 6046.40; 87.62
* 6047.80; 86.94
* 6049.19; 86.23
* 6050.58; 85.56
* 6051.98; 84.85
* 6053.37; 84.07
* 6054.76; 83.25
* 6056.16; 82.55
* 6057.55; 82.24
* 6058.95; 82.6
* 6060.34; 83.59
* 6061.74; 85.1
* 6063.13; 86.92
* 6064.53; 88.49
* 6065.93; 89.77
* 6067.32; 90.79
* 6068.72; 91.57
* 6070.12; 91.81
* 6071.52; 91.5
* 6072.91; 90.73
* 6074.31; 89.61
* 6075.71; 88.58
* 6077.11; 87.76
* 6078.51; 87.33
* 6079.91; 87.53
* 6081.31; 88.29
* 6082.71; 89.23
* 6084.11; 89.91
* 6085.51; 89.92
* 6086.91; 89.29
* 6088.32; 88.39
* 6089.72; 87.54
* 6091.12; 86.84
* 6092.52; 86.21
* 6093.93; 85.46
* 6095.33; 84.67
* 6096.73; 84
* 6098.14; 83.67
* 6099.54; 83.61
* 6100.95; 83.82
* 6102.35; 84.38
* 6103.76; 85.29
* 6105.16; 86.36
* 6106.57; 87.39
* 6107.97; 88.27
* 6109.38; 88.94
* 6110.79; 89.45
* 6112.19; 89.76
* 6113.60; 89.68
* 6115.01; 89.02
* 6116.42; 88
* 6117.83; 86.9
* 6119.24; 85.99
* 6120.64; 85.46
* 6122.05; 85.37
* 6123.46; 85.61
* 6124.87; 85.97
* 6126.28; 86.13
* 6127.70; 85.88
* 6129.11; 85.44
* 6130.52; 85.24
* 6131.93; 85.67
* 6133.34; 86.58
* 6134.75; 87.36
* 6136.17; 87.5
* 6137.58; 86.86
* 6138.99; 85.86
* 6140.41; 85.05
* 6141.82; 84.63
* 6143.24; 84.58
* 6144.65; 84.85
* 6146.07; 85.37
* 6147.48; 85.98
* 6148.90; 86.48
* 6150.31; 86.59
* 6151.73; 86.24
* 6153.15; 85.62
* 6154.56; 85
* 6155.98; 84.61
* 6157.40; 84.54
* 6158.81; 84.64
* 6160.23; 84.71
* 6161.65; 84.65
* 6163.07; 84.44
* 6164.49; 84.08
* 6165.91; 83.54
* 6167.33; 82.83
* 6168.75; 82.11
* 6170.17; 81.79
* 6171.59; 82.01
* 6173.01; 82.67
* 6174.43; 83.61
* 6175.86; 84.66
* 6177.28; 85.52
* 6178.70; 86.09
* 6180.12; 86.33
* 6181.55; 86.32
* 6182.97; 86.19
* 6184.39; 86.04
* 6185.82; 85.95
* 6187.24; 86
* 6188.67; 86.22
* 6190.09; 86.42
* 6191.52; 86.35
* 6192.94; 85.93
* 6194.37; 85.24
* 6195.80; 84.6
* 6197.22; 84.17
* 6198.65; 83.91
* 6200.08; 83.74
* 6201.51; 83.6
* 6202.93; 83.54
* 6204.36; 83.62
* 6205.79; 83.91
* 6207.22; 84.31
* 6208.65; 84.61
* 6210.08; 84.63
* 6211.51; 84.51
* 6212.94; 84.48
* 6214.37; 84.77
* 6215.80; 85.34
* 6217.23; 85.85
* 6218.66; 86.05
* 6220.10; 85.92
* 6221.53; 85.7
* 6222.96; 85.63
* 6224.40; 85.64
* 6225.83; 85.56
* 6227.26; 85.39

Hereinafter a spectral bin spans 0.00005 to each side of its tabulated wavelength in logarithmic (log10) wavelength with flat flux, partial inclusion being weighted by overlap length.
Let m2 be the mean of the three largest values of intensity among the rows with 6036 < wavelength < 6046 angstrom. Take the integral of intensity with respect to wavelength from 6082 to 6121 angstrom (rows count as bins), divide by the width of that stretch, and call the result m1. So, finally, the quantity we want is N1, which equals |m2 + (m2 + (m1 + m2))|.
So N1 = 354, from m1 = 87.1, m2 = 89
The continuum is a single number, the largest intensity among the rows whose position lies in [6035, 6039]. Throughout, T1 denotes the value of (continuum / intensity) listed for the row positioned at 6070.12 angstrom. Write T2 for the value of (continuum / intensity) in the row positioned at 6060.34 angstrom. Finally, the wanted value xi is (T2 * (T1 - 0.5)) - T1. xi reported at -0.458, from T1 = 0.99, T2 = 1.09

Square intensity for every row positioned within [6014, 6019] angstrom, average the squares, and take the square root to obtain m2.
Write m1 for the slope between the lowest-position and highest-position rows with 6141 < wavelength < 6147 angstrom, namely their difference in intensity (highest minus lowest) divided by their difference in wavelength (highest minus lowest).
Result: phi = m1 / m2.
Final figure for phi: 0.0020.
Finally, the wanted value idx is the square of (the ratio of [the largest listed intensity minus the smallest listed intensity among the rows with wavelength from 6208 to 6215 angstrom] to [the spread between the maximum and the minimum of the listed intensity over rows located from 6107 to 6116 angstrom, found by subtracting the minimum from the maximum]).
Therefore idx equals 0.04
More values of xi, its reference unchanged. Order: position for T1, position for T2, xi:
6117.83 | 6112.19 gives -0.494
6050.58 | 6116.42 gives -0.482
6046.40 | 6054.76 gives -0.452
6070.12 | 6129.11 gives -0.469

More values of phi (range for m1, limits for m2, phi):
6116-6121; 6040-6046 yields -0.0068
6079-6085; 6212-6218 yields 0.0067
